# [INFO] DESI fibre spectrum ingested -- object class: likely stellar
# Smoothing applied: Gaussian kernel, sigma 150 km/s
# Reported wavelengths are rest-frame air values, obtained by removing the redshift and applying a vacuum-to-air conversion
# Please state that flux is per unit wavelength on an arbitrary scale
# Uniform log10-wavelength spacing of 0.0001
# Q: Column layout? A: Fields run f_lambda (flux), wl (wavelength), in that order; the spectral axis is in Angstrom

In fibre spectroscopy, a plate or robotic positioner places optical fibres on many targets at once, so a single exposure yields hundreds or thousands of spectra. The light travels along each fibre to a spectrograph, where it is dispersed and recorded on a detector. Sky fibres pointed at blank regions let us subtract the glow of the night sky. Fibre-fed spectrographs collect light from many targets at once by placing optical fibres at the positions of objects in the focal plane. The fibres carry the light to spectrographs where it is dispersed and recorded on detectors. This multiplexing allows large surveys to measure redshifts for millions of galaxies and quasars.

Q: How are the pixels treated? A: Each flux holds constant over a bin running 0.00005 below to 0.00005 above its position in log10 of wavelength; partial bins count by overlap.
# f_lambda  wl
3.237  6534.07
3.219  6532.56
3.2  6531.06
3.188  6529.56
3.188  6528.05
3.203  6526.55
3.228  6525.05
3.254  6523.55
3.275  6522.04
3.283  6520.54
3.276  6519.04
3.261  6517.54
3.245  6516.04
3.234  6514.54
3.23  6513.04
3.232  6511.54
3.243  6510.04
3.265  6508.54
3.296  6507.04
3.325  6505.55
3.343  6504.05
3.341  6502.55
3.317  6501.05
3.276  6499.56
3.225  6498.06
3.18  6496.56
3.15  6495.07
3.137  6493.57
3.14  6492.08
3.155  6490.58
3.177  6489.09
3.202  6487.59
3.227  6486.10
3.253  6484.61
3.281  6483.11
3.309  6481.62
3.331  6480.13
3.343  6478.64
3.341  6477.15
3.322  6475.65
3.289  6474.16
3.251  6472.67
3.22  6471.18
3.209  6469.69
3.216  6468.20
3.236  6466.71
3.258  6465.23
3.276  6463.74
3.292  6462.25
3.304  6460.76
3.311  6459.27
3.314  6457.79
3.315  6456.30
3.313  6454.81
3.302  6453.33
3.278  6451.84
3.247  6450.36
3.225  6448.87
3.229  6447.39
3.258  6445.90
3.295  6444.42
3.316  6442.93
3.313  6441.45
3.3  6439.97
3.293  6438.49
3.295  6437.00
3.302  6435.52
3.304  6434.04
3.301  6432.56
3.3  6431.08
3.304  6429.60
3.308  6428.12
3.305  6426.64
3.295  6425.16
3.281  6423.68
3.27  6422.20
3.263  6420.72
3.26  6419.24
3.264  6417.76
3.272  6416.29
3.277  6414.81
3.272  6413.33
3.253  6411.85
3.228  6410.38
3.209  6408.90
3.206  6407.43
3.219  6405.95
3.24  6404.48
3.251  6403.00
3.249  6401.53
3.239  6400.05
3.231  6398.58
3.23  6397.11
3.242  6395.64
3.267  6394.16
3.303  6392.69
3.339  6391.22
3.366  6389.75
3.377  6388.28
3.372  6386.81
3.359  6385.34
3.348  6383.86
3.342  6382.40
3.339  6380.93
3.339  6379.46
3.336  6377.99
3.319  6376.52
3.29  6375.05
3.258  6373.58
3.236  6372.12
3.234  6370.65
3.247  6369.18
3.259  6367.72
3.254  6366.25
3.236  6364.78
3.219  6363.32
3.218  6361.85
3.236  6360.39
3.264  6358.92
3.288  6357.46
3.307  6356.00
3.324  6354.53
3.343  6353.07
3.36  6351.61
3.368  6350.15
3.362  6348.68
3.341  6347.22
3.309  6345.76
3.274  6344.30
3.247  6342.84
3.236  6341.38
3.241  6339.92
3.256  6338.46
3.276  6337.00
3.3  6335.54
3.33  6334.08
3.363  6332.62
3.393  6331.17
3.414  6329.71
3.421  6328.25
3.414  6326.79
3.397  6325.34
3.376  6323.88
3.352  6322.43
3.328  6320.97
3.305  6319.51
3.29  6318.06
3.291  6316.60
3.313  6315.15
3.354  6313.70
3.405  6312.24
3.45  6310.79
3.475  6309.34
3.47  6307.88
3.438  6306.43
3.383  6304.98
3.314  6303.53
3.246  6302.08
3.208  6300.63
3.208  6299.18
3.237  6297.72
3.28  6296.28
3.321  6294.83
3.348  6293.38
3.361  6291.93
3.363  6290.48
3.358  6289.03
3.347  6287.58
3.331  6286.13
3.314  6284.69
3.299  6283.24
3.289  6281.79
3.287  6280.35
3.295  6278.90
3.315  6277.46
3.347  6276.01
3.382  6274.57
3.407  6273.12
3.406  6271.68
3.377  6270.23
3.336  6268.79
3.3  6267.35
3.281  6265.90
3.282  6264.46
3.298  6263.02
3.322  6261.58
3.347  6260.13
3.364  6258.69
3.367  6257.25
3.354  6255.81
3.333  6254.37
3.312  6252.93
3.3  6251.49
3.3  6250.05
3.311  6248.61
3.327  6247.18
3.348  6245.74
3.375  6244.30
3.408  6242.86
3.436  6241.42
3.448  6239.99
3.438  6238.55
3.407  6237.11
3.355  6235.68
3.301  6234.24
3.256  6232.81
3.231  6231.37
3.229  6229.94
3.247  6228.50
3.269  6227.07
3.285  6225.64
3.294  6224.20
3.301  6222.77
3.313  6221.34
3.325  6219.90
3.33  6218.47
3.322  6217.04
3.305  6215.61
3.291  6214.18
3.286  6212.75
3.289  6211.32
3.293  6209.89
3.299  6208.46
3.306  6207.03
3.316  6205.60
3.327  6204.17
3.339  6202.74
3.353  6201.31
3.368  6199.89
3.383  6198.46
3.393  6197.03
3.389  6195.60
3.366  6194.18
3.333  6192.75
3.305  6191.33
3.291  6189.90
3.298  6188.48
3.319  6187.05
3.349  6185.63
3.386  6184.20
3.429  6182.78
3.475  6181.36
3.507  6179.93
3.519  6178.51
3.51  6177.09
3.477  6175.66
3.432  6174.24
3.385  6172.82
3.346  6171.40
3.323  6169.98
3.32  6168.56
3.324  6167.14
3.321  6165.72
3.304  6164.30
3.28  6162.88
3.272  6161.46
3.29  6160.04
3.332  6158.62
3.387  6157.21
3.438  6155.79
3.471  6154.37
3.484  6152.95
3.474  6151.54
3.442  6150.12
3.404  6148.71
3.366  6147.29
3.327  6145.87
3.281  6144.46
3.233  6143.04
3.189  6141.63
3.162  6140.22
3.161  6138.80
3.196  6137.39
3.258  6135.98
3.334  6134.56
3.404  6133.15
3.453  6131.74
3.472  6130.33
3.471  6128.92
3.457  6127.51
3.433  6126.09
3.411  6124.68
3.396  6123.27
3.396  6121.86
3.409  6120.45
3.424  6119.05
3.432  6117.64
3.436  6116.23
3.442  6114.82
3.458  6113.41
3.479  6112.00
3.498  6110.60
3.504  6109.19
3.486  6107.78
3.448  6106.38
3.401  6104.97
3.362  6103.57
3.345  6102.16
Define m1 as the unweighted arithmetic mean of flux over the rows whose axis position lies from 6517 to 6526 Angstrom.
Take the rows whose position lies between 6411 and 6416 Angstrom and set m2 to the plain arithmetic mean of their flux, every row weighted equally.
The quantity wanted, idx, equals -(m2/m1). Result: -1.00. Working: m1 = 3.26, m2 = 3.27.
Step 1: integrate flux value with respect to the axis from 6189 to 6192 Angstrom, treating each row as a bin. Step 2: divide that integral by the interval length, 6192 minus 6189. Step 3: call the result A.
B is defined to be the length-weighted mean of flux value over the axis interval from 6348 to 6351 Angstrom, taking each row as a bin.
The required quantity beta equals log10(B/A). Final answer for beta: 0.008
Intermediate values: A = 3.30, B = 3.36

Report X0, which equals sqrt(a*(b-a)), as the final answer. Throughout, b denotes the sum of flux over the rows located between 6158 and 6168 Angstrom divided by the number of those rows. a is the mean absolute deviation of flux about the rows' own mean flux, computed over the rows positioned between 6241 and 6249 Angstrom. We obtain 0.36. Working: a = 0.039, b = 3.30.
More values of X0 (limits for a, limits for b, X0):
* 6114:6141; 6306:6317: 0.52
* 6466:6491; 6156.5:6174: 0.40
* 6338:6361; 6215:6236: 0.37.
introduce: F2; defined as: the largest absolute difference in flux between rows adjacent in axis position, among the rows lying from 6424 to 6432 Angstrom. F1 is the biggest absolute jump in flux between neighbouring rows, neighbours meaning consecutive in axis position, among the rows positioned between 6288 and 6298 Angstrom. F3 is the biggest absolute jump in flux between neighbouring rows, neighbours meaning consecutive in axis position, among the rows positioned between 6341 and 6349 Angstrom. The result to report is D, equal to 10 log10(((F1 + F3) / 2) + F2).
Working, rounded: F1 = 0.043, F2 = 0.010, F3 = 0.035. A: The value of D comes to -13.1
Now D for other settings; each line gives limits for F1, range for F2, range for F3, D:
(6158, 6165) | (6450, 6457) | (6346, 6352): -12.0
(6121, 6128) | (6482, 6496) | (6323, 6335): -12.5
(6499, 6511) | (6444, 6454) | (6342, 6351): -11.2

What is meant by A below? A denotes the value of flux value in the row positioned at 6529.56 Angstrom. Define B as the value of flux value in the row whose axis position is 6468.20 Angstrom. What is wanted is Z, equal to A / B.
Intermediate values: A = 3.188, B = 3.216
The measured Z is 0.99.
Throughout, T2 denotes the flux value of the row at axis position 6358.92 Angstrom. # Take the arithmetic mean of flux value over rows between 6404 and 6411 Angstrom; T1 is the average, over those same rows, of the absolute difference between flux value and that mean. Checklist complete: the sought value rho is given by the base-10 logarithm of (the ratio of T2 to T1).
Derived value 2.48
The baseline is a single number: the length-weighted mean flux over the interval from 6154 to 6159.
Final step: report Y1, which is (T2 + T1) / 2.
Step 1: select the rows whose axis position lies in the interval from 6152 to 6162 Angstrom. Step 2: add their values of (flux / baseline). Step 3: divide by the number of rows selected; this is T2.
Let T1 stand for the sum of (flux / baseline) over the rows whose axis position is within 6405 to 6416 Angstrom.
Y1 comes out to 3.82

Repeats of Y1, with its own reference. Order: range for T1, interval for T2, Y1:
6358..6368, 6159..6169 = 3.81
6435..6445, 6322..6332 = 3.89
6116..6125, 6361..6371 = 3.98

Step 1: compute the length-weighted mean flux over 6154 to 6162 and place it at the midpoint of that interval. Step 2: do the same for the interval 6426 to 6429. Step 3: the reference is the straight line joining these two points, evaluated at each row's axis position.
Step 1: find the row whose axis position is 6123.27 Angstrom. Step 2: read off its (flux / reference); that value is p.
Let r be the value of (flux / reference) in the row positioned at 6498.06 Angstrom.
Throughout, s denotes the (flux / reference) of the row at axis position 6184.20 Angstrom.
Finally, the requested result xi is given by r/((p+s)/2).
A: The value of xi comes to 0.972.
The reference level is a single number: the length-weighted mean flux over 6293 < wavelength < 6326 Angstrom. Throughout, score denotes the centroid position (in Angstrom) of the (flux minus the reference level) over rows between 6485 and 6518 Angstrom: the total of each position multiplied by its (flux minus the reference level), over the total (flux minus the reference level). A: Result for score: 6499.0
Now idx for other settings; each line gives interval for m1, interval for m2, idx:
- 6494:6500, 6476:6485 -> -1.03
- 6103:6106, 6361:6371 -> -0.96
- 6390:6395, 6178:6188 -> -1.04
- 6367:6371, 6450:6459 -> -1.01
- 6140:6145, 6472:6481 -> -1.03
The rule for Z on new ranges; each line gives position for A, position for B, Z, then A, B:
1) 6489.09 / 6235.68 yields 0.95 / 3.177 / 3.355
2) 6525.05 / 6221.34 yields 0.97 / 3.228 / 3.313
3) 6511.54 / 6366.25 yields 0.99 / 3.232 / 3.254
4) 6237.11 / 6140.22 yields 1.08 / 3.407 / 3.162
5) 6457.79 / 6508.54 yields 1.02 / 3.314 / 3.265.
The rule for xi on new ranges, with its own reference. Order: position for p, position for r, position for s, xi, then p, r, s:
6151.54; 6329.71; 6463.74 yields 1.013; 1.03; 1.03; 0.99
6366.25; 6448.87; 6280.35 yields 0.994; 0.98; 0.98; 0.99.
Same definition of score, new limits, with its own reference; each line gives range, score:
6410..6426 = 6417.0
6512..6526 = 6518.8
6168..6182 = 6178.1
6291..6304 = 6299.9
